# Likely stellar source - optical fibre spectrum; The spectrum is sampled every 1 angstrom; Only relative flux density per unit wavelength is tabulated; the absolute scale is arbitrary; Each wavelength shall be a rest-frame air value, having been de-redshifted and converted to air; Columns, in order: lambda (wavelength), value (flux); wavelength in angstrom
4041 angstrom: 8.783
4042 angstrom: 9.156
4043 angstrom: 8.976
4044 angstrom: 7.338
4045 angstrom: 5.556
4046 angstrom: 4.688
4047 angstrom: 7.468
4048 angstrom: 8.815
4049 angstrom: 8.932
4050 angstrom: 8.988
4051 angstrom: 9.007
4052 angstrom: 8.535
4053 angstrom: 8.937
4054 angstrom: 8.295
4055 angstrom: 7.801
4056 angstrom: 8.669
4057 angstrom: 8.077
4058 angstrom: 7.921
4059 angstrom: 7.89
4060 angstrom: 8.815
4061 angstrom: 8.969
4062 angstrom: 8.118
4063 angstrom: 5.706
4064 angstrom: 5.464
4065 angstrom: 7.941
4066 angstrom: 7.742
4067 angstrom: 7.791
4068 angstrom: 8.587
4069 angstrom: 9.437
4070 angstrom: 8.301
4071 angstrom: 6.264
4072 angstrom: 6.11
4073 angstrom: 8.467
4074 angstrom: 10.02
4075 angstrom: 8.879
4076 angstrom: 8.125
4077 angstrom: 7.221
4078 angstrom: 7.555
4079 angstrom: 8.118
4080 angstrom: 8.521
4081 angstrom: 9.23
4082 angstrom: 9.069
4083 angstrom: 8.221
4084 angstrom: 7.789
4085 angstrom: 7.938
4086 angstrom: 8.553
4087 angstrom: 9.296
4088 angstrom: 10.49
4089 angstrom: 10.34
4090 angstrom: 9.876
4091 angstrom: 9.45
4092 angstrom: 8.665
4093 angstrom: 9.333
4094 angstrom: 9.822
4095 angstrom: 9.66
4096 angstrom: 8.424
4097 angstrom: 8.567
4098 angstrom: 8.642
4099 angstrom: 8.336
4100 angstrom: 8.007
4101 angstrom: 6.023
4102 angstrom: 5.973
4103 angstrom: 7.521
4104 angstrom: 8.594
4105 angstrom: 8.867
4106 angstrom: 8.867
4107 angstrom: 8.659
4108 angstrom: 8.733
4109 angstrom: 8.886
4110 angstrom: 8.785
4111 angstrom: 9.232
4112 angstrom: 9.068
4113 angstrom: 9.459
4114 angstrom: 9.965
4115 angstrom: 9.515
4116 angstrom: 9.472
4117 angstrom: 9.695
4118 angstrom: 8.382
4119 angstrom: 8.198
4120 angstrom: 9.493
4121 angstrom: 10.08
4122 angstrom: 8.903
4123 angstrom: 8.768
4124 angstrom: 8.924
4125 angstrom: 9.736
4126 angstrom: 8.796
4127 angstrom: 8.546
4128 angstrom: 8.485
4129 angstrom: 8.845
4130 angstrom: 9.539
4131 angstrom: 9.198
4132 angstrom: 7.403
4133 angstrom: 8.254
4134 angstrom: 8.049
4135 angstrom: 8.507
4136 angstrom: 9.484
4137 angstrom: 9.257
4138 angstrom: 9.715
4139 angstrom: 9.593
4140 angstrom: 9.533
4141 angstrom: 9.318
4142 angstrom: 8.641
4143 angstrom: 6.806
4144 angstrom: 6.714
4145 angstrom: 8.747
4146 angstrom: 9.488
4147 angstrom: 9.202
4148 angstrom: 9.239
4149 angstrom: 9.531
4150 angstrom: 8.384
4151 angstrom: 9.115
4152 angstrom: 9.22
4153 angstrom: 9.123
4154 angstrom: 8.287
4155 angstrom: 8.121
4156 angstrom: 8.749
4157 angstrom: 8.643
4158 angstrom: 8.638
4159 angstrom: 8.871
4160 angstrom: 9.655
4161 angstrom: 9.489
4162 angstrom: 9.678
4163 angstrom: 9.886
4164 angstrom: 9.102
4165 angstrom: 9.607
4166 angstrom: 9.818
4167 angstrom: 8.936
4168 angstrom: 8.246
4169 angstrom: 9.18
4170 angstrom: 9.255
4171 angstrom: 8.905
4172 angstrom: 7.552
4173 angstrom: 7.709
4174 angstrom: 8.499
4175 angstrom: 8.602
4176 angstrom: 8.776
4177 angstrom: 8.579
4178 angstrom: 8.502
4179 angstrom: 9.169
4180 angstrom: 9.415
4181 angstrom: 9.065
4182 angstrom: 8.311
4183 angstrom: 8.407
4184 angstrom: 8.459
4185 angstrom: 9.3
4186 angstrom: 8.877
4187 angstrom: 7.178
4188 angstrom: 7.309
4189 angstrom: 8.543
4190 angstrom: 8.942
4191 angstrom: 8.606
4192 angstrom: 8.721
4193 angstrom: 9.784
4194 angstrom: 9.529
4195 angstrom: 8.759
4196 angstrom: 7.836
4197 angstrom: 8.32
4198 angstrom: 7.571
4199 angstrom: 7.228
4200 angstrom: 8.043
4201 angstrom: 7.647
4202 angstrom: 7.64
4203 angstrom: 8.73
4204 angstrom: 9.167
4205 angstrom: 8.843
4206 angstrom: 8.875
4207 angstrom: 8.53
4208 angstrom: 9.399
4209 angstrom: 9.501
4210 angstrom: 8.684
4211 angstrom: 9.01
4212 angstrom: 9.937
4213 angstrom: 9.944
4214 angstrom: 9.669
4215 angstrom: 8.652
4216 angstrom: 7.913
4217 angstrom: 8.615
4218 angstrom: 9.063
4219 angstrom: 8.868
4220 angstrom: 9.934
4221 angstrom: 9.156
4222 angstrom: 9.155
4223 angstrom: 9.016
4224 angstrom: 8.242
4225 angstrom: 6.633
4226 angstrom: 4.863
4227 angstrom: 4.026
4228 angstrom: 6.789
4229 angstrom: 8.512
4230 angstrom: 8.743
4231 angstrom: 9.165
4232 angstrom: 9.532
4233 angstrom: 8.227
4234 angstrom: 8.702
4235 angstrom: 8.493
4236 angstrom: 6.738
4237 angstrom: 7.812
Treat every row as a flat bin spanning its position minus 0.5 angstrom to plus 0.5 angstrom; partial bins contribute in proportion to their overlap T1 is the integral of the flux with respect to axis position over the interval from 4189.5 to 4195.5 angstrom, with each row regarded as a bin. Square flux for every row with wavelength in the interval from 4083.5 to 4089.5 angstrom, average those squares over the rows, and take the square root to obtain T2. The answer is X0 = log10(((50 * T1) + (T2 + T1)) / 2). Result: 3.14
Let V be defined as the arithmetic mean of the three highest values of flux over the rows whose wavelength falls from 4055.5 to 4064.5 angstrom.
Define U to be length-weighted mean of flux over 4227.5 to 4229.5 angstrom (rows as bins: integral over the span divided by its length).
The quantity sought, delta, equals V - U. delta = 1.2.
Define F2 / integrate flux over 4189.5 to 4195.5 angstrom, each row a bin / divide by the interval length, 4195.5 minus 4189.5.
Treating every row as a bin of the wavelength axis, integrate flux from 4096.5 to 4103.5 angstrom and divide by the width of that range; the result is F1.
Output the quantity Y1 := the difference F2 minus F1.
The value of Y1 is 1.5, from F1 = 7.6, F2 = 9.1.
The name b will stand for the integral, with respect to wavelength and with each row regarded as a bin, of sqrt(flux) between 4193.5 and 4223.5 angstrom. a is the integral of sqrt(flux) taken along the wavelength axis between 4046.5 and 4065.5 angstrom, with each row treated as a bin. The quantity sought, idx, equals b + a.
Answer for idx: 143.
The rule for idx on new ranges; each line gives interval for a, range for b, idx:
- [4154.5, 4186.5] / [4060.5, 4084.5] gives 163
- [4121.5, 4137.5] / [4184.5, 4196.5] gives 83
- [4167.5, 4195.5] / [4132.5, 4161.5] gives 168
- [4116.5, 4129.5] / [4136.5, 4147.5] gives 72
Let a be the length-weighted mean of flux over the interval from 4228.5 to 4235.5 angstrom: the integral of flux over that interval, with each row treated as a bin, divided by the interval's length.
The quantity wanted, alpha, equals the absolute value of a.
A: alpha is 8.8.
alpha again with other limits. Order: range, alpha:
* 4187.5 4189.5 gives 7.9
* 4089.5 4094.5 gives 9.4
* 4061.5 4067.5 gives 7.1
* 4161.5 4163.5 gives 9.8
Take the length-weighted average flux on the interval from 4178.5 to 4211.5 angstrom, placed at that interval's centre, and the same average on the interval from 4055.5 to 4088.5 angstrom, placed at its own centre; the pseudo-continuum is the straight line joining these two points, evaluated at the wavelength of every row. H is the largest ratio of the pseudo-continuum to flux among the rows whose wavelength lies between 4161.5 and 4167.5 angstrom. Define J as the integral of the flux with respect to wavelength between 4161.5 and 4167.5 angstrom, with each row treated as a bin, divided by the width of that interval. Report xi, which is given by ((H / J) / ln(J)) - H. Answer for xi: -0.91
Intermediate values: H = 0.95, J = 9.5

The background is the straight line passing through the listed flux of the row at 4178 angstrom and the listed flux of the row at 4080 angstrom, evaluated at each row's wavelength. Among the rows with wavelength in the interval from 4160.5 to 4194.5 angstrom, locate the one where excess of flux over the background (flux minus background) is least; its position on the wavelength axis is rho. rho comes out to 4187 angstrom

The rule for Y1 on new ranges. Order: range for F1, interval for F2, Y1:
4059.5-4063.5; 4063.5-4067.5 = -0.7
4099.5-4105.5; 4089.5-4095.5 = 2.0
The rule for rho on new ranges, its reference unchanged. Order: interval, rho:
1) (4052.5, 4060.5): 4055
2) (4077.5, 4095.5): 4078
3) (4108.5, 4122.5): 4119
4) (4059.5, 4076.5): 4064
